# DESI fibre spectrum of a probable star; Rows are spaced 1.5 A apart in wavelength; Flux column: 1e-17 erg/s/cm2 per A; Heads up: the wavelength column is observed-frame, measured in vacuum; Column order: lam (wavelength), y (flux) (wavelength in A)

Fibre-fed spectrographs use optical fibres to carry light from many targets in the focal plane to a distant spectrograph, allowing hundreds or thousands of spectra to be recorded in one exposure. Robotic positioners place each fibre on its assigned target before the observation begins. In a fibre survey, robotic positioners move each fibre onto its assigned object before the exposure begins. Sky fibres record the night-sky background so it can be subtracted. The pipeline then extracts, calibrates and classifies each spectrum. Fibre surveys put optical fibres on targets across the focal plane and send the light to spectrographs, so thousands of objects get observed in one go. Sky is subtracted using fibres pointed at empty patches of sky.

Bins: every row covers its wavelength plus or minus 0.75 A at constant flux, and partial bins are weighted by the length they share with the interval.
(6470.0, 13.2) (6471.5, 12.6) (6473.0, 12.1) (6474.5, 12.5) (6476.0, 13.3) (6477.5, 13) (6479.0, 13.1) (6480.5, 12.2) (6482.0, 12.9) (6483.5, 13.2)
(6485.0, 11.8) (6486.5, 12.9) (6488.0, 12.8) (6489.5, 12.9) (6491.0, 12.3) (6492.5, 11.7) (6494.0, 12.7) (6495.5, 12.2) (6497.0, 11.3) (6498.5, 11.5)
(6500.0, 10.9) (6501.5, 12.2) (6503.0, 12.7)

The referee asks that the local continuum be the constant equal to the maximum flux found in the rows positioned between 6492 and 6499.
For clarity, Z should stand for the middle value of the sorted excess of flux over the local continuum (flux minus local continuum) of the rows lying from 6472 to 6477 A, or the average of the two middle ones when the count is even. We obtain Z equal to -0.20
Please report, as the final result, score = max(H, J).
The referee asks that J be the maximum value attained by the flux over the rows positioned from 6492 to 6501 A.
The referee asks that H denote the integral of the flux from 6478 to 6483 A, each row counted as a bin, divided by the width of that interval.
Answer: 12.8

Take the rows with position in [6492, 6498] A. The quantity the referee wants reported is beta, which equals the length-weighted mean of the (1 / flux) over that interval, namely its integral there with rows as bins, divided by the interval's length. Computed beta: 0.084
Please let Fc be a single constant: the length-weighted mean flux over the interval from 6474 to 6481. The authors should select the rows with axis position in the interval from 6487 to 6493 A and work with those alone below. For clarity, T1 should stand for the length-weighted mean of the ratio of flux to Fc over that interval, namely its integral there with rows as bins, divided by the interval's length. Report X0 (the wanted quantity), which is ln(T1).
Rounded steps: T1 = 0.97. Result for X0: -0.03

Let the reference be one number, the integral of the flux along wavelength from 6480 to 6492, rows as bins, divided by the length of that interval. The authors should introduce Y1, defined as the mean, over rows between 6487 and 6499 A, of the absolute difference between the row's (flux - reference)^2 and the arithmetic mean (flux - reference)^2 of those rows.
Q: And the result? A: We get 0.56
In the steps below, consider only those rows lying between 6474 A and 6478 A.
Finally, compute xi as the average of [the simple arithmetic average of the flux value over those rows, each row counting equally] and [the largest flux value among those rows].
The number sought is 13.1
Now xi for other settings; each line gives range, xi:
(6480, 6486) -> 12.9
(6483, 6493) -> 12.9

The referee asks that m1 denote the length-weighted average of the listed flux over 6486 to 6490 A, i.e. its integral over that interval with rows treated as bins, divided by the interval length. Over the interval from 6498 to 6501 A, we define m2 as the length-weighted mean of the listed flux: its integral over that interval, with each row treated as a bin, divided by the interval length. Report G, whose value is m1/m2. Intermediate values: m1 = 12.9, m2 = 11.3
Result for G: 1.14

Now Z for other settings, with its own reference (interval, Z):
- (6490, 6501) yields -1.00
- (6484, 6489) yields 0.10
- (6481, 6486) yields 0.20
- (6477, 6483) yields 0.25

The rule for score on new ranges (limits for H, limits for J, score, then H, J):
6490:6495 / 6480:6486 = 13.2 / 12.3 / 13.2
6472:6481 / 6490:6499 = 12.7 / 12.7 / 12.7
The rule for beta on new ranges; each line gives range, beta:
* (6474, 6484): 0.078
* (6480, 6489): 0.079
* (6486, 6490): 0.078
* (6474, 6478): 0.077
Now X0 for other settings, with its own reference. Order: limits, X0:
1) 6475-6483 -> 0.00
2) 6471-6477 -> -0.02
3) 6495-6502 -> -0.10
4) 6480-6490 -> -0.01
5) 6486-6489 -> 0.00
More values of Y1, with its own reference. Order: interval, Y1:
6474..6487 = 0.16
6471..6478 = 0.15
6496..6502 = 0.81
